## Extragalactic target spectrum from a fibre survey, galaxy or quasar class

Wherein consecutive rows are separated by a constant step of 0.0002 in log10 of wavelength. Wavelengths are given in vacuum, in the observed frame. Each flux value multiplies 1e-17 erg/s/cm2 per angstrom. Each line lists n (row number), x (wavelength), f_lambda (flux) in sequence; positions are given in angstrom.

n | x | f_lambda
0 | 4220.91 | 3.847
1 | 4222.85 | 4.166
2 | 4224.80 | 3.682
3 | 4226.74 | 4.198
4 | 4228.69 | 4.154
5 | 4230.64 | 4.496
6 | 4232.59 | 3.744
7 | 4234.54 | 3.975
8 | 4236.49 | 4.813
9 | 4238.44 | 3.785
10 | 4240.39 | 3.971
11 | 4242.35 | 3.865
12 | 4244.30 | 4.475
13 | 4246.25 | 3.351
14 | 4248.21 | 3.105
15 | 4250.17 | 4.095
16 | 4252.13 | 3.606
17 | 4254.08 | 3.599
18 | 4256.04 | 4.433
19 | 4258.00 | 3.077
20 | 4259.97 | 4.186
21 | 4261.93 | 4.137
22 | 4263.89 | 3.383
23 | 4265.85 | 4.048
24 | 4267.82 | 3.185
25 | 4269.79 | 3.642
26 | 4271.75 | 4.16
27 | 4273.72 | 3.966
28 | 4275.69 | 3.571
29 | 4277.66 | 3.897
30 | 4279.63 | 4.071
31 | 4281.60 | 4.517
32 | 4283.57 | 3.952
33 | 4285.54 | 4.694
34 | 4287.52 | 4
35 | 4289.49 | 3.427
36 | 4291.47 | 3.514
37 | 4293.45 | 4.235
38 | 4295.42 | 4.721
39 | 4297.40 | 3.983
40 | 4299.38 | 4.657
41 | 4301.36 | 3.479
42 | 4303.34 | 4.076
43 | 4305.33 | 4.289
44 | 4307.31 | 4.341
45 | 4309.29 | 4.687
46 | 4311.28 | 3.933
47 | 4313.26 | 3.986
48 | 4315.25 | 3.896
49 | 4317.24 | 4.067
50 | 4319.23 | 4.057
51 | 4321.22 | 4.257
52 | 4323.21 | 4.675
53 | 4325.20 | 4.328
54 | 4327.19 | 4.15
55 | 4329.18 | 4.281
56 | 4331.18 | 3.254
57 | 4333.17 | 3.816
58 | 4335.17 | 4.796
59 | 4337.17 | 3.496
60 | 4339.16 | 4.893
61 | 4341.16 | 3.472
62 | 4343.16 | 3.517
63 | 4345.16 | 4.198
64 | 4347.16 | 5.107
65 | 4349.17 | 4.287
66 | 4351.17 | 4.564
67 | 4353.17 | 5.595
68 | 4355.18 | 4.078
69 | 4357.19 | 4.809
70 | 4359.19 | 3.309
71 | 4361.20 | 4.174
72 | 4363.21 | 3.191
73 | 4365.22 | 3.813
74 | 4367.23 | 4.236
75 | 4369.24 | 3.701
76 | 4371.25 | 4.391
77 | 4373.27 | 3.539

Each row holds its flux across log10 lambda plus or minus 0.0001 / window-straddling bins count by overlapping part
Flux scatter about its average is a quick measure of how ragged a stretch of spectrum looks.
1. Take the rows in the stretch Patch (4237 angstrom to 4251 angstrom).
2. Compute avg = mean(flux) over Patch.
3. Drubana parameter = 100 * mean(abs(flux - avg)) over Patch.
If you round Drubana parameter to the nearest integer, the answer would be 34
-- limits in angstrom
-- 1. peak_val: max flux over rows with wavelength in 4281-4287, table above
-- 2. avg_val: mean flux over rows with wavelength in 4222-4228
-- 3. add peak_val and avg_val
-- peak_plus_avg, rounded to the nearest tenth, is 8.7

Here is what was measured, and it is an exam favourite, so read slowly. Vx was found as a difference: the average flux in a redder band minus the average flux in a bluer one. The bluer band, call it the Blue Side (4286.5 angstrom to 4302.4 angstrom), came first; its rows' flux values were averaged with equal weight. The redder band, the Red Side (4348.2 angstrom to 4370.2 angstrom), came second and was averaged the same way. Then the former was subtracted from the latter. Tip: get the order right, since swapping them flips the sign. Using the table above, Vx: 0.16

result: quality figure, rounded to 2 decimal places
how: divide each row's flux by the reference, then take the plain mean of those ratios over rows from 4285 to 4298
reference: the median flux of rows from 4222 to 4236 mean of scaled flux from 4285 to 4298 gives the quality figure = 0.98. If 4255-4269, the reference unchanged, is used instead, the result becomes 0.91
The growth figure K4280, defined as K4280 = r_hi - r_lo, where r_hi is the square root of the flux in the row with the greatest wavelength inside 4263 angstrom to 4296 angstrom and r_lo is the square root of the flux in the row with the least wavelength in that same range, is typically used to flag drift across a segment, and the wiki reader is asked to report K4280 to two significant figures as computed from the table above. 0.33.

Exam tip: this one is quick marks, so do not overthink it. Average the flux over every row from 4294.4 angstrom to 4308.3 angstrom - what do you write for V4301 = 4.22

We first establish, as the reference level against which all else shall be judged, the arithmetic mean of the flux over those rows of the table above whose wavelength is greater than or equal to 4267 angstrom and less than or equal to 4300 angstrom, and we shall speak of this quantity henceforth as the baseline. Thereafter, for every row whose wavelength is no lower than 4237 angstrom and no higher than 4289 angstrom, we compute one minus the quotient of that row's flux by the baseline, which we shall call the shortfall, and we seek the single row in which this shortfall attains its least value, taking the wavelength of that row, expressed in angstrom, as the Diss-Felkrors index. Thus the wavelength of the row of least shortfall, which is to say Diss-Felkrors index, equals 4285.54 angstrom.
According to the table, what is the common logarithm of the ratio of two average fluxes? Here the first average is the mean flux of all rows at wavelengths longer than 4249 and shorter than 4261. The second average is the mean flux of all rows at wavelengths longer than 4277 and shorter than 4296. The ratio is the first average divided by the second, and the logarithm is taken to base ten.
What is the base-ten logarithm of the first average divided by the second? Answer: -0.030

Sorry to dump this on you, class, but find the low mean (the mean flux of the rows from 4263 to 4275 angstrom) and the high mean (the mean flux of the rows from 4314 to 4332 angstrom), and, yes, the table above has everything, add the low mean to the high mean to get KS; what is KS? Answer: 7.84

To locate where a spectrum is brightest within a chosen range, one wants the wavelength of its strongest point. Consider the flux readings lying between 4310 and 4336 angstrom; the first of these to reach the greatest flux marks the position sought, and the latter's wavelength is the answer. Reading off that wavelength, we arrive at 4335.17 angstrom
